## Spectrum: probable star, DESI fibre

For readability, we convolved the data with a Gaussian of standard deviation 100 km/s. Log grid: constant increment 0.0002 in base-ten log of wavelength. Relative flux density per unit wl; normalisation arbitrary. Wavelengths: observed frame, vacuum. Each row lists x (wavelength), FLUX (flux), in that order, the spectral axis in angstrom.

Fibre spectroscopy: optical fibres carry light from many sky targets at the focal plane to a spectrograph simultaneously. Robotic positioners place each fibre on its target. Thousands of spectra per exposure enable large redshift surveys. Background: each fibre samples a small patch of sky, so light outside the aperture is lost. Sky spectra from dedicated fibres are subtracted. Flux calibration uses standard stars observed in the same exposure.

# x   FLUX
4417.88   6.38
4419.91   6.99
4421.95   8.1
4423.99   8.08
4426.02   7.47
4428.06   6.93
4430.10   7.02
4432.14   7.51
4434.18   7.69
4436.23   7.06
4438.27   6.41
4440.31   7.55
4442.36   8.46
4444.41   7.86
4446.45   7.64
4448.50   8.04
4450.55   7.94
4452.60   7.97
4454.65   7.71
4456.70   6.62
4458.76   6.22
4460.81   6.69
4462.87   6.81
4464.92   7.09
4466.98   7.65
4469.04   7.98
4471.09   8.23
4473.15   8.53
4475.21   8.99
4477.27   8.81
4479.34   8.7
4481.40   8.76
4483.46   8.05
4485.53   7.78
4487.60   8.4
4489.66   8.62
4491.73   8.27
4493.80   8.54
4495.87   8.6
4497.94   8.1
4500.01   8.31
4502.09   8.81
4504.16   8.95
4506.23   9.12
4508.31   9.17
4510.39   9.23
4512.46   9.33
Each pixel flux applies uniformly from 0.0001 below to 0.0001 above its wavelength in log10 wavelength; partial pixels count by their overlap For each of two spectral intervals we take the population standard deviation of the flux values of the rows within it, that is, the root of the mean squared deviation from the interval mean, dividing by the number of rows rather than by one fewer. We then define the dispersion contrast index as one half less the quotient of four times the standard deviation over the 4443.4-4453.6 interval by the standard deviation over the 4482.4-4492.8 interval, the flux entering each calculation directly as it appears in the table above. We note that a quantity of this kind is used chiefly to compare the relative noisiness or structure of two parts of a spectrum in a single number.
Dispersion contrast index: -1.4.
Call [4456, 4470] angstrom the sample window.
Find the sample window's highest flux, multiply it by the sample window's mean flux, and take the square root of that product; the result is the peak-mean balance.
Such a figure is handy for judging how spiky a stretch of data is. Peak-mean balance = 7.5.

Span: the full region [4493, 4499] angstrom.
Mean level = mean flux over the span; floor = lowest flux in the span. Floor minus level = -0.31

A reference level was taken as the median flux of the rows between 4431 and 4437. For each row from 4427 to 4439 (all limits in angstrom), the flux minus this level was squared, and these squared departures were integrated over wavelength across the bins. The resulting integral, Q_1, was 4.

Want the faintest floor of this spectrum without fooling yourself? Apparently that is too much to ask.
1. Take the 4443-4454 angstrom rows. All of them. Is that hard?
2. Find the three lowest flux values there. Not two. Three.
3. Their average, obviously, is 7.81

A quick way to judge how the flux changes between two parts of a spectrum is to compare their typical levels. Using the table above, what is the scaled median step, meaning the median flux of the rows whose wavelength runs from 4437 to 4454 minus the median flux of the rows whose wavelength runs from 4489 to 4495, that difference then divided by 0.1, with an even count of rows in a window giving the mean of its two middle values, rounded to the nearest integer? -6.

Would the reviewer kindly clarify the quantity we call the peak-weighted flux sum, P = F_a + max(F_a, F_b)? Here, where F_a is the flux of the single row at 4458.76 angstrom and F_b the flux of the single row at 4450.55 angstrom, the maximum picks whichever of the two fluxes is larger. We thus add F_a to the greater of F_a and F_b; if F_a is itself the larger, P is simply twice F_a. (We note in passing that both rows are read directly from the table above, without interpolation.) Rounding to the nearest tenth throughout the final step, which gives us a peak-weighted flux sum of 14.2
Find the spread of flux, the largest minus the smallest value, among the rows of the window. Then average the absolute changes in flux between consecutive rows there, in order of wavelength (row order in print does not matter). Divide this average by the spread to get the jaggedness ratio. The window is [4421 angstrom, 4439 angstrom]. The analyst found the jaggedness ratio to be 0.237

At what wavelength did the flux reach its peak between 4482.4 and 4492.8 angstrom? 4489.66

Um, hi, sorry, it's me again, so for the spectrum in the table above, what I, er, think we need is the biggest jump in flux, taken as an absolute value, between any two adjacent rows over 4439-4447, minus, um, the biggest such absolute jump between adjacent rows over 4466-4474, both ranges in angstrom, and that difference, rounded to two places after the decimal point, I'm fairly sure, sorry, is 0.58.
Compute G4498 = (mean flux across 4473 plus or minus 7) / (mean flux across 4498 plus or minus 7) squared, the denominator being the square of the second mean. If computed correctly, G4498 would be 0.116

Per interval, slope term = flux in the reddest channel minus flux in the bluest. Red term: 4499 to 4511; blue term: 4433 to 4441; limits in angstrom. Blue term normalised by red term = -0.15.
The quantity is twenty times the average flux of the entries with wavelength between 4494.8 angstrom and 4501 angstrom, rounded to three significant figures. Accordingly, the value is 167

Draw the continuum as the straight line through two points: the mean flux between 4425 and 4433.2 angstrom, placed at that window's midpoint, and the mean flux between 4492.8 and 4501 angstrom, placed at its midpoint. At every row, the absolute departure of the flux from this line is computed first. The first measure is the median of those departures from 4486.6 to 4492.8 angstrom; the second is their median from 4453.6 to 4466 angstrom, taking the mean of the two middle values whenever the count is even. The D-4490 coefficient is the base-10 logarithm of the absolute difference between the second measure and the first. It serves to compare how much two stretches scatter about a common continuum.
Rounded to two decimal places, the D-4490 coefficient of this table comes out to -0.06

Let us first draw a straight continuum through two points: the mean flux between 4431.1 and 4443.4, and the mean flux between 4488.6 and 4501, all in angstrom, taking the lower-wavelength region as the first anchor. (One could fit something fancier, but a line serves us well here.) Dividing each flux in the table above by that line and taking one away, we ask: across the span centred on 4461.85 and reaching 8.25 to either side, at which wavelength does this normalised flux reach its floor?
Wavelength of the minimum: 4458.76 angstrom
